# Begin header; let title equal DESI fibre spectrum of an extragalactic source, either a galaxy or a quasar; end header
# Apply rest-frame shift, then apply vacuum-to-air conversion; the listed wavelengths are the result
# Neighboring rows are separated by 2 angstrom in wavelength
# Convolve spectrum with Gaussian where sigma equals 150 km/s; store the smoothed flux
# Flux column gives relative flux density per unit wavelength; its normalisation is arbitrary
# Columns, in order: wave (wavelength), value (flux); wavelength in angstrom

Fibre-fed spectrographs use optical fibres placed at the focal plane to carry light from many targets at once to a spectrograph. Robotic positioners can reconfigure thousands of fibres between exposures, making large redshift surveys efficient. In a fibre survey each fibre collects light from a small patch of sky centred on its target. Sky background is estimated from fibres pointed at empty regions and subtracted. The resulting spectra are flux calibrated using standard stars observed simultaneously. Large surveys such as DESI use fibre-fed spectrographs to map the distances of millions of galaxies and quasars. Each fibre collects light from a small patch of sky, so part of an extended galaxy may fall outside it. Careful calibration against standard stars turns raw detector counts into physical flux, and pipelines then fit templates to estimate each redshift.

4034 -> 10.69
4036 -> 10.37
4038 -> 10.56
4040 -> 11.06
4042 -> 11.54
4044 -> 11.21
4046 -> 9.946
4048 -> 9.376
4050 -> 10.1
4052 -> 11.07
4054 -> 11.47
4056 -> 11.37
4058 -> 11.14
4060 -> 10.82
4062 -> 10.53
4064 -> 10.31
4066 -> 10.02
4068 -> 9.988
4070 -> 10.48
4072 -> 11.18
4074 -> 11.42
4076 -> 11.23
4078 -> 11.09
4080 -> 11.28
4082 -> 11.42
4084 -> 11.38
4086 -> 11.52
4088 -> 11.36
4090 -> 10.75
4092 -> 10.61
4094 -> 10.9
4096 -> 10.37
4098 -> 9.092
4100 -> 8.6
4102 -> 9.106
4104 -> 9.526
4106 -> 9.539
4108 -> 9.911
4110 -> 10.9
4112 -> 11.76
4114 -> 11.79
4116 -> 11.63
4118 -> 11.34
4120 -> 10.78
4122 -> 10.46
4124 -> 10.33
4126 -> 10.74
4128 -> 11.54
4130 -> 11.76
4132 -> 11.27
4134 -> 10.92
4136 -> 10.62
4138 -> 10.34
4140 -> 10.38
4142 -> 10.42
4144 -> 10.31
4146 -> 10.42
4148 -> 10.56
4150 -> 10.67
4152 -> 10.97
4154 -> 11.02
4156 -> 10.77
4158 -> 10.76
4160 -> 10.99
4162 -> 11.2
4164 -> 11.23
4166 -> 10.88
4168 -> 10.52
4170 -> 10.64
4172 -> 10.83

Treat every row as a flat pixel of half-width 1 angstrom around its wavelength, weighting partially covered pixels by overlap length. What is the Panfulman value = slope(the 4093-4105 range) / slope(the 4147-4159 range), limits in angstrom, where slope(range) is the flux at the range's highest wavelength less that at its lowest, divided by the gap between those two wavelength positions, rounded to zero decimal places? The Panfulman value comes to -7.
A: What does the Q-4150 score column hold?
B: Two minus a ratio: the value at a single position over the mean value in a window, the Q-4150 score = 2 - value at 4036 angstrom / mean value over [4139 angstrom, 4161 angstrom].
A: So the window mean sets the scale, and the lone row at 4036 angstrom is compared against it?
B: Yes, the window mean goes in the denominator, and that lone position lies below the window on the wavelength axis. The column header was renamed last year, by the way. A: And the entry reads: 1.03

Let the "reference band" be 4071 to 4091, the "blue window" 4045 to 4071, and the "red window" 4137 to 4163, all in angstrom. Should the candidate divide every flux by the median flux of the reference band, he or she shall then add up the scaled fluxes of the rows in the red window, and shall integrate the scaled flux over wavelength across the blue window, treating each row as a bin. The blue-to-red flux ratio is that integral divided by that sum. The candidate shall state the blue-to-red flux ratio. 1.97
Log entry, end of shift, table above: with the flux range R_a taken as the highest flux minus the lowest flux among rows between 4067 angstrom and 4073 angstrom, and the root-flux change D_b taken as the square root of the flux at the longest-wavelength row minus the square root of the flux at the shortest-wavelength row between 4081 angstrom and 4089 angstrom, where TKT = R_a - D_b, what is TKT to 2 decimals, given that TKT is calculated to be 1.20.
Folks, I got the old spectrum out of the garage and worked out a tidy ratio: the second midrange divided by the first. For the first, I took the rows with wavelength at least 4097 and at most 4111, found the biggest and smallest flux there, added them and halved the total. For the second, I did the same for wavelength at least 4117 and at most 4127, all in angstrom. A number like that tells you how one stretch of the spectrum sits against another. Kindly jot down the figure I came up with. 1.11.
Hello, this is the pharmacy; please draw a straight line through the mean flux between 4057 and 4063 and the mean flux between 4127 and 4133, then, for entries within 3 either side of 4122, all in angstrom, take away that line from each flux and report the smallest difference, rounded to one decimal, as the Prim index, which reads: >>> -1.1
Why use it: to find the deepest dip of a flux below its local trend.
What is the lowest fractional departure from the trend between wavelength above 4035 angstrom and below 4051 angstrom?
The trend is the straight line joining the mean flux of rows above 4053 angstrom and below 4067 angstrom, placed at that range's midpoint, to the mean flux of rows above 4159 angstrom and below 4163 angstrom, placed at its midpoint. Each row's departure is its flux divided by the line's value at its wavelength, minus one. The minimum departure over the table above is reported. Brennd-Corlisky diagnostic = -0.13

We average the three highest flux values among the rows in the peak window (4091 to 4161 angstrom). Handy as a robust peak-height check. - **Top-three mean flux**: 11.8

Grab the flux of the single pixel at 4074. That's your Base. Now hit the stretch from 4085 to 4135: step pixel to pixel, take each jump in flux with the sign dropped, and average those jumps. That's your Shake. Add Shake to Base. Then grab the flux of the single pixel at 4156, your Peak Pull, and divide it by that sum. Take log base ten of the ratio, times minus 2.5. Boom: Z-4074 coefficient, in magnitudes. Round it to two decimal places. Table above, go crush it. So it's 0.10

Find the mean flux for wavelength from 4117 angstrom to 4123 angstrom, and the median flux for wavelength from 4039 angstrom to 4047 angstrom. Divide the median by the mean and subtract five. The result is -3.97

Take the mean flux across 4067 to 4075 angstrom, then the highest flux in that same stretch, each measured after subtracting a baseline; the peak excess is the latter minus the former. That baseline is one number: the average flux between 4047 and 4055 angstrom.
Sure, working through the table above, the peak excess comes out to 0.65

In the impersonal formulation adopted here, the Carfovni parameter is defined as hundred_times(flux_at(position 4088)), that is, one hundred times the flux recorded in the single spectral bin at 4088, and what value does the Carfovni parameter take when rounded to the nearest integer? 1136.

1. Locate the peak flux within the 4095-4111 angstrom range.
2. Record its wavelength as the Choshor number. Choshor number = 4110 angstrom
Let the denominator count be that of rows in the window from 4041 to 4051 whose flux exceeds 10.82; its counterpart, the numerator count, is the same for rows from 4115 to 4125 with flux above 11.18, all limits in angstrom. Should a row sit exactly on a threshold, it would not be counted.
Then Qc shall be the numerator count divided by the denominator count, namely 1.0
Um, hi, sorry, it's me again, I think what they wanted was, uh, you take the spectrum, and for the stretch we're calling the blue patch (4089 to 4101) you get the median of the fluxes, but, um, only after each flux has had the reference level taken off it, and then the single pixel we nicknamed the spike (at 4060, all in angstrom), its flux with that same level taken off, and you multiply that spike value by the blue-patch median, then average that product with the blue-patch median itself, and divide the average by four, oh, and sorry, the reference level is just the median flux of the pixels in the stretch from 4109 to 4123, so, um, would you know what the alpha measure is -0.051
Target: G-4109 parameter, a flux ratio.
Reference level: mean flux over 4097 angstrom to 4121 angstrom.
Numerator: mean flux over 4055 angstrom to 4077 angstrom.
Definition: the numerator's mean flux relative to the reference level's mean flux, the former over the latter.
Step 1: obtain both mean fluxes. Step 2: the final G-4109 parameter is 1.04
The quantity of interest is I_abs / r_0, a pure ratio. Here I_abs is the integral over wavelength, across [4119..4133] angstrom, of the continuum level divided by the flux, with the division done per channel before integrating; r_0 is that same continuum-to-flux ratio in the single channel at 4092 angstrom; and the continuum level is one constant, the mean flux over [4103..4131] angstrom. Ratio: 13.6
